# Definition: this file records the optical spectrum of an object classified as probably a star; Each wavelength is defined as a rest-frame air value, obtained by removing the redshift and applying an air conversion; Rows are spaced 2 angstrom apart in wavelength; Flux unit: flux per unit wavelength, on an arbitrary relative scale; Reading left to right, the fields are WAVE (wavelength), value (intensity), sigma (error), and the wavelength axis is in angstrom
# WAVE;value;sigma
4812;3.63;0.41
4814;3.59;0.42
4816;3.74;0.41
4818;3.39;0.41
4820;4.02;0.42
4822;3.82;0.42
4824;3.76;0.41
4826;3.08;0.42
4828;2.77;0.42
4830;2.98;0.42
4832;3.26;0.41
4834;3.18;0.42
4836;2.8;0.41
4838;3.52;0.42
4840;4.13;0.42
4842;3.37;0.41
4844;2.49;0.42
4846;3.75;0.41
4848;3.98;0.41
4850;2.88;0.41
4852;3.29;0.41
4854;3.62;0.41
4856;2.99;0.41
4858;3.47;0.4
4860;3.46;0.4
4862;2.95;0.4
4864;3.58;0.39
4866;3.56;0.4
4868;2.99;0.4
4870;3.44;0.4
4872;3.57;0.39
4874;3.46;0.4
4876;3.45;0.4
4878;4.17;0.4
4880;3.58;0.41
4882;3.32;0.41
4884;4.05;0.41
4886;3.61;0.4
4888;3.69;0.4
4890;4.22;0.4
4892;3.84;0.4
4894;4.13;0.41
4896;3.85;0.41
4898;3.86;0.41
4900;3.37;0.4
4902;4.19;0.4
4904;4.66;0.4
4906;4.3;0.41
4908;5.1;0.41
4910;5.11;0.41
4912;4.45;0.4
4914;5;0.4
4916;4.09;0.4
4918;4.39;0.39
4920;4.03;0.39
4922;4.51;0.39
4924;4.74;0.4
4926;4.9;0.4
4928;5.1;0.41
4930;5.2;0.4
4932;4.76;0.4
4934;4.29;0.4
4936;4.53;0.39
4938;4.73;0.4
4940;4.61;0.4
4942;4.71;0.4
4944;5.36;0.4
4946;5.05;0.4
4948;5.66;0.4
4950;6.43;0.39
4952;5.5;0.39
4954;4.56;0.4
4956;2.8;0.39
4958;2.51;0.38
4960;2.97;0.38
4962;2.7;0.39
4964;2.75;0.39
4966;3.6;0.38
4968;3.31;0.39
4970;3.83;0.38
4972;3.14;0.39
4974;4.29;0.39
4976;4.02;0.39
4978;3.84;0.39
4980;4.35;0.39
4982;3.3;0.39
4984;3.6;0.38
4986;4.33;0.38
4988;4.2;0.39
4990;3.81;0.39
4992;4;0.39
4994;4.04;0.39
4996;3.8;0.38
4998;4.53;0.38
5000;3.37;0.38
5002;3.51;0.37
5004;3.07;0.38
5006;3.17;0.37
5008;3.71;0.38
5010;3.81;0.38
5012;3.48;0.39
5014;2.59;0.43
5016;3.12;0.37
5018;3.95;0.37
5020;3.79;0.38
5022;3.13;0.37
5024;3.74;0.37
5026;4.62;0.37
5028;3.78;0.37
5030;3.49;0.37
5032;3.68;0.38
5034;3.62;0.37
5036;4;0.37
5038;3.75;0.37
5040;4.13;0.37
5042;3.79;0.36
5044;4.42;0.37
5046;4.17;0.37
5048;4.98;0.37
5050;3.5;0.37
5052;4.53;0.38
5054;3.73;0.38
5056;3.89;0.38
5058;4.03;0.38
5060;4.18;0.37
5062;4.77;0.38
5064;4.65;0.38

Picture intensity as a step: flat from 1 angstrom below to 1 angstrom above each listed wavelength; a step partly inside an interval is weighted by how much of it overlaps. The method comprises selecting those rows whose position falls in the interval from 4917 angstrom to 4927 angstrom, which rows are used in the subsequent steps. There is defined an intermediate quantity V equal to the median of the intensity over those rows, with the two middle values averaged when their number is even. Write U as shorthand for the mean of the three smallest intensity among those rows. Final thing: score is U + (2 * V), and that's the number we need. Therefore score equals 13.3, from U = 4.3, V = 4.51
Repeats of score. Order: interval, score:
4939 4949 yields 14.9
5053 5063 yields 11.9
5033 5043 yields 11.3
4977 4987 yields 11.3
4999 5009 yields 9.9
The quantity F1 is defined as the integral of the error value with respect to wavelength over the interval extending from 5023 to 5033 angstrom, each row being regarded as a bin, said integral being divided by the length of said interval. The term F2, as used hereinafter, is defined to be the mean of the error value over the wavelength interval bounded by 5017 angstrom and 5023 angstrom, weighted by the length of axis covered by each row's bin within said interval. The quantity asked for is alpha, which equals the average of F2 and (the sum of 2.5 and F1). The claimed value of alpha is 1.62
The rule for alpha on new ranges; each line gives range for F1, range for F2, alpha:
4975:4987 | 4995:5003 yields 1.63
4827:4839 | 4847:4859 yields 1.66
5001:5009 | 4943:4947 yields 1.64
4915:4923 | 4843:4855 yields 1.65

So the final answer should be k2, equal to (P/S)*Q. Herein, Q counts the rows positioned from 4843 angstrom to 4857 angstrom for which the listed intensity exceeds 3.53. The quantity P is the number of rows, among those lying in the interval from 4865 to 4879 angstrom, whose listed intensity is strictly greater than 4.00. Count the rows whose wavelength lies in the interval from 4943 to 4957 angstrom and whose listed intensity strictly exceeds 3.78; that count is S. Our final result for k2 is 0.5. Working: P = 1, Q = 3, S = 6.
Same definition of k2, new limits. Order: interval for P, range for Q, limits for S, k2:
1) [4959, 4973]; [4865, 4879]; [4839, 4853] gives 0.0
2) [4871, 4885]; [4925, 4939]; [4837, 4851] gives 7.0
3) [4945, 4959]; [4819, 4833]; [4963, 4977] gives 5.0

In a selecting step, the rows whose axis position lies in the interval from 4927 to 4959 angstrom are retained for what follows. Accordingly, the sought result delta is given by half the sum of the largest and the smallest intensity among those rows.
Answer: 4.5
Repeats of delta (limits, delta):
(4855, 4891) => 3.6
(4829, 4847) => 3.3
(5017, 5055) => 4.1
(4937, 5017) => 4.5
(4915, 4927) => 4.5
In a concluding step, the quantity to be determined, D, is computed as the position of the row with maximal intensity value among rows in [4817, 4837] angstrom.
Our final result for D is 4820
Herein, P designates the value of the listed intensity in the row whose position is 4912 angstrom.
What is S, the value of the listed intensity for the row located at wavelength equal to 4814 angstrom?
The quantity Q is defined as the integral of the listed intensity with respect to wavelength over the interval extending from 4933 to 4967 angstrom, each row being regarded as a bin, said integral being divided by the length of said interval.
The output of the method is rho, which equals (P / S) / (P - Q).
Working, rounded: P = 4.45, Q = 4.28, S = 3.59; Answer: 7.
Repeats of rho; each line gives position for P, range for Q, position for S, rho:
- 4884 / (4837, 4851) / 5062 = 1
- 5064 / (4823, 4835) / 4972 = 1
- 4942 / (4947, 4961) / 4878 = 3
